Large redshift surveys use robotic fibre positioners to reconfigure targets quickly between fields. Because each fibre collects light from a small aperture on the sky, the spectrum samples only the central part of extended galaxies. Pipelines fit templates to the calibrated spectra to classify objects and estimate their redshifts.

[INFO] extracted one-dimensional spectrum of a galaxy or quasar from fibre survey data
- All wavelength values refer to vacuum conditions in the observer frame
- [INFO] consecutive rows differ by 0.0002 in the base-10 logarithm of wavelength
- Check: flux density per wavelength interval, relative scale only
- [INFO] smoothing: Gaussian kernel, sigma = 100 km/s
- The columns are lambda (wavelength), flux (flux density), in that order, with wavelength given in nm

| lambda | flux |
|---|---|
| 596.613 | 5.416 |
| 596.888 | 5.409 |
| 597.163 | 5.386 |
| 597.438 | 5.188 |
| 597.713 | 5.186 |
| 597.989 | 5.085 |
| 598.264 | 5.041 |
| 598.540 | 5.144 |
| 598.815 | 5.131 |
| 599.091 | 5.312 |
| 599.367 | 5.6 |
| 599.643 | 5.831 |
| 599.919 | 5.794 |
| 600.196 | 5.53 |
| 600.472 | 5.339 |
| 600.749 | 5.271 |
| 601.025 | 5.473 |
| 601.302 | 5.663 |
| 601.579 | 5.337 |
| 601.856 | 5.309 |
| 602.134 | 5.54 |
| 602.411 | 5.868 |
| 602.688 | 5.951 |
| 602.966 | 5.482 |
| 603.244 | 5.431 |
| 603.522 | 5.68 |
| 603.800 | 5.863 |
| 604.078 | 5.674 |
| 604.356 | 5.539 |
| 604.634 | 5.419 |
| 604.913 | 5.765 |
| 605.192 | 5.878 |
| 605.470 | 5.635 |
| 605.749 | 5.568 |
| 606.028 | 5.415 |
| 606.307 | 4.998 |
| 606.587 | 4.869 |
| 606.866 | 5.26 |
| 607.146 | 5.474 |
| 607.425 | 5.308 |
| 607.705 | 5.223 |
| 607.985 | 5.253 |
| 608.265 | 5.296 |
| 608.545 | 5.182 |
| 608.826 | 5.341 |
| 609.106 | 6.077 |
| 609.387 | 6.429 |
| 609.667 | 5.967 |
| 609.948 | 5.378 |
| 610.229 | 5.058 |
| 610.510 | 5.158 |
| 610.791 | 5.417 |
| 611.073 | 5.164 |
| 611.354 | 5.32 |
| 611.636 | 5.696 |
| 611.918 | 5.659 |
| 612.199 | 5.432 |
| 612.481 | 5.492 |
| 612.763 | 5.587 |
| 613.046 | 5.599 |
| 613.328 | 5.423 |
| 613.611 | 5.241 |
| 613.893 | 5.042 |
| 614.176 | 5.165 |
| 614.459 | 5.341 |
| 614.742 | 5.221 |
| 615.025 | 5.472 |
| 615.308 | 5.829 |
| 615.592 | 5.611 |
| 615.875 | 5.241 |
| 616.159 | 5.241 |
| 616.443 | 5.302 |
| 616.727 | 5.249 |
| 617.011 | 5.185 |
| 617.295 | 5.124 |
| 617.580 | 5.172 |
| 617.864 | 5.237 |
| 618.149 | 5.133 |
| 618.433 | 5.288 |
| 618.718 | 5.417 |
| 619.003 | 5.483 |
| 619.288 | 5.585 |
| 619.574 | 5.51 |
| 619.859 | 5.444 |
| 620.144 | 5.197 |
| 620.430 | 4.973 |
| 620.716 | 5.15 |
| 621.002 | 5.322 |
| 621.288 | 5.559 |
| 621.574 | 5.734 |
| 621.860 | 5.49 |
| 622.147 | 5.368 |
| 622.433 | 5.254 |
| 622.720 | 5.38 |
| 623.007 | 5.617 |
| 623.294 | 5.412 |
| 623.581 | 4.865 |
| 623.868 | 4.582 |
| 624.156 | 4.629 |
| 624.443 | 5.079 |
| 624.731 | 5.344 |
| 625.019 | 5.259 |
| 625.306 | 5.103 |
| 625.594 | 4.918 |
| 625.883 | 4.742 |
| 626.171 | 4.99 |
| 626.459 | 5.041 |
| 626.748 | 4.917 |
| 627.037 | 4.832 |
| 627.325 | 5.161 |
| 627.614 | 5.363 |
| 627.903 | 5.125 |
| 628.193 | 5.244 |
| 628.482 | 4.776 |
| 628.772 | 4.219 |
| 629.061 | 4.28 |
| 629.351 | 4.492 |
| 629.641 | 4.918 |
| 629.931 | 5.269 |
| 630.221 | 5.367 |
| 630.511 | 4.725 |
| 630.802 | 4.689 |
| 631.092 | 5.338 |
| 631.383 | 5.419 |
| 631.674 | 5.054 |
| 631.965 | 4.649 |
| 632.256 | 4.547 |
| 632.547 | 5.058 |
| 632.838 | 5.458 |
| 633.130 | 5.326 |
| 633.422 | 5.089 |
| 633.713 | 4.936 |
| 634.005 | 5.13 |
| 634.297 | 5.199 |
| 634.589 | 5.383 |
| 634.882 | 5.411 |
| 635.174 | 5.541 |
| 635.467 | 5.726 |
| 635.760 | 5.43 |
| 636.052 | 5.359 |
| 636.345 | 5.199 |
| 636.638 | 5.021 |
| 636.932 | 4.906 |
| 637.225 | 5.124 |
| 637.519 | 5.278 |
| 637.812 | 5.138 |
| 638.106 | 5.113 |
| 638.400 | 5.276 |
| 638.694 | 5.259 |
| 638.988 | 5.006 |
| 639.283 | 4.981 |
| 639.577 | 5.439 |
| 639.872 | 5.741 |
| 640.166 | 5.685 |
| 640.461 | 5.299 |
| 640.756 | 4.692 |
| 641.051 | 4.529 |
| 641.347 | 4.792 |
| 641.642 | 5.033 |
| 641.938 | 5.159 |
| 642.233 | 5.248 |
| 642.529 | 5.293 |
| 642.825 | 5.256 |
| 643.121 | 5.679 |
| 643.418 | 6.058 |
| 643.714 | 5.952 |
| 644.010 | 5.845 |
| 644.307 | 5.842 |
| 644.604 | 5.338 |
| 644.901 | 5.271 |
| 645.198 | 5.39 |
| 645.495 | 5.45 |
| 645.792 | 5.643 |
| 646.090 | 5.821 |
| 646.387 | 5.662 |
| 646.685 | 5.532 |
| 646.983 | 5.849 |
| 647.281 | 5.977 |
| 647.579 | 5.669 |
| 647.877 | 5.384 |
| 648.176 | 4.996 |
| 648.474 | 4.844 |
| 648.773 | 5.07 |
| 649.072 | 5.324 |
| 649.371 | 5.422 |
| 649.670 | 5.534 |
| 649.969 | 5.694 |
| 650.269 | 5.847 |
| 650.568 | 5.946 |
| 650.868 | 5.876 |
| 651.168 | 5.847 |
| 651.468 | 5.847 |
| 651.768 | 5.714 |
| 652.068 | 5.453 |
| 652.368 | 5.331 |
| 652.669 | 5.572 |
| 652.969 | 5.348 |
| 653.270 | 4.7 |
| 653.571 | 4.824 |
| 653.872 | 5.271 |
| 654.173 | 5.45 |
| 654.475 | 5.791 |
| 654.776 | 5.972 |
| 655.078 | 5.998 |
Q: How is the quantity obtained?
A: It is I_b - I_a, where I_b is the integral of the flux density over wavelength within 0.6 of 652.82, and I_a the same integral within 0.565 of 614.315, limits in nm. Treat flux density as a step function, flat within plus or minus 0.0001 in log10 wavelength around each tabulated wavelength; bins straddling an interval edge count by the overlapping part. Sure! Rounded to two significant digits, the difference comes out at 0.42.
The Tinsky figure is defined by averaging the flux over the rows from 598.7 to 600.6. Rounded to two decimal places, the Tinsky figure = 5.51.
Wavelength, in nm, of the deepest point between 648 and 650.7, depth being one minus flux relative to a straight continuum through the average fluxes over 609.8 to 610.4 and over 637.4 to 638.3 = 648.474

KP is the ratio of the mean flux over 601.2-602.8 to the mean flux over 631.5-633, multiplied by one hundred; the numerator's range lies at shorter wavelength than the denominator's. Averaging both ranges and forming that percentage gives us 113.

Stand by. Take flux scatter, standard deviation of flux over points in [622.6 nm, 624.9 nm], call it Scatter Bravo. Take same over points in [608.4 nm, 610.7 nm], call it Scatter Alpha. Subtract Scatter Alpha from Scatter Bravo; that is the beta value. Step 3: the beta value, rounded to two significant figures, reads -0.12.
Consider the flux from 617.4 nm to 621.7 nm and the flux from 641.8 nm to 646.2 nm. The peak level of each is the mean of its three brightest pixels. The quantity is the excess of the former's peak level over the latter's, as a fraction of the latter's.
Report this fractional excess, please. -0.05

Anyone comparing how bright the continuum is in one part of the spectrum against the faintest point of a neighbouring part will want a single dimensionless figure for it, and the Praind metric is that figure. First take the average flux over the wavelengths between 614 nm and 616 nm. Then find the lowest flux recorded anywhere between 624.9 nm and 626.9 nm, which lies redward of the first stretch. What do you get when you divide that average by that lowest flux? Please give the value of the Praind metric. 1.14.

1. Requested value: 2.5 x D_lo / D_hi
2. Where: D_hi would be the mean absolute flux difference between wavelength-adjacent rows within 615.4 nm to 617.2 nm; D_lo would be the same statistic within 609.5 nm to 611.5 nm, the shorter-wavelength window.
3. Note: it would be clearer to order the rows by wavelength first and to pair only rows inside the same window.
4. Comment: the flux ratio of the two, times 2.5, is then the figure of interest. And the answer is 6.4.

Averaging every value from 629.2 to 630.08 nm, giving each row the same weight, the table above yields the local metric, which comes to 4.89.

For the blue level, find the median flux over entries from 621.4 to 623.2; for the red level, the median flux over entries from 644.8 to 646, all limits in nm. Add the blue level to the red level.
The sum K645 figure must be 10.9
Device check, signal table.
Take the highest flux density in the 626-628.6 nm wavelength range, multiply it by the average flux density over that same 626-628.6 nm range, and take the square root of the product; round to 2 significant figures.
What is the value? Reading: 5.2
